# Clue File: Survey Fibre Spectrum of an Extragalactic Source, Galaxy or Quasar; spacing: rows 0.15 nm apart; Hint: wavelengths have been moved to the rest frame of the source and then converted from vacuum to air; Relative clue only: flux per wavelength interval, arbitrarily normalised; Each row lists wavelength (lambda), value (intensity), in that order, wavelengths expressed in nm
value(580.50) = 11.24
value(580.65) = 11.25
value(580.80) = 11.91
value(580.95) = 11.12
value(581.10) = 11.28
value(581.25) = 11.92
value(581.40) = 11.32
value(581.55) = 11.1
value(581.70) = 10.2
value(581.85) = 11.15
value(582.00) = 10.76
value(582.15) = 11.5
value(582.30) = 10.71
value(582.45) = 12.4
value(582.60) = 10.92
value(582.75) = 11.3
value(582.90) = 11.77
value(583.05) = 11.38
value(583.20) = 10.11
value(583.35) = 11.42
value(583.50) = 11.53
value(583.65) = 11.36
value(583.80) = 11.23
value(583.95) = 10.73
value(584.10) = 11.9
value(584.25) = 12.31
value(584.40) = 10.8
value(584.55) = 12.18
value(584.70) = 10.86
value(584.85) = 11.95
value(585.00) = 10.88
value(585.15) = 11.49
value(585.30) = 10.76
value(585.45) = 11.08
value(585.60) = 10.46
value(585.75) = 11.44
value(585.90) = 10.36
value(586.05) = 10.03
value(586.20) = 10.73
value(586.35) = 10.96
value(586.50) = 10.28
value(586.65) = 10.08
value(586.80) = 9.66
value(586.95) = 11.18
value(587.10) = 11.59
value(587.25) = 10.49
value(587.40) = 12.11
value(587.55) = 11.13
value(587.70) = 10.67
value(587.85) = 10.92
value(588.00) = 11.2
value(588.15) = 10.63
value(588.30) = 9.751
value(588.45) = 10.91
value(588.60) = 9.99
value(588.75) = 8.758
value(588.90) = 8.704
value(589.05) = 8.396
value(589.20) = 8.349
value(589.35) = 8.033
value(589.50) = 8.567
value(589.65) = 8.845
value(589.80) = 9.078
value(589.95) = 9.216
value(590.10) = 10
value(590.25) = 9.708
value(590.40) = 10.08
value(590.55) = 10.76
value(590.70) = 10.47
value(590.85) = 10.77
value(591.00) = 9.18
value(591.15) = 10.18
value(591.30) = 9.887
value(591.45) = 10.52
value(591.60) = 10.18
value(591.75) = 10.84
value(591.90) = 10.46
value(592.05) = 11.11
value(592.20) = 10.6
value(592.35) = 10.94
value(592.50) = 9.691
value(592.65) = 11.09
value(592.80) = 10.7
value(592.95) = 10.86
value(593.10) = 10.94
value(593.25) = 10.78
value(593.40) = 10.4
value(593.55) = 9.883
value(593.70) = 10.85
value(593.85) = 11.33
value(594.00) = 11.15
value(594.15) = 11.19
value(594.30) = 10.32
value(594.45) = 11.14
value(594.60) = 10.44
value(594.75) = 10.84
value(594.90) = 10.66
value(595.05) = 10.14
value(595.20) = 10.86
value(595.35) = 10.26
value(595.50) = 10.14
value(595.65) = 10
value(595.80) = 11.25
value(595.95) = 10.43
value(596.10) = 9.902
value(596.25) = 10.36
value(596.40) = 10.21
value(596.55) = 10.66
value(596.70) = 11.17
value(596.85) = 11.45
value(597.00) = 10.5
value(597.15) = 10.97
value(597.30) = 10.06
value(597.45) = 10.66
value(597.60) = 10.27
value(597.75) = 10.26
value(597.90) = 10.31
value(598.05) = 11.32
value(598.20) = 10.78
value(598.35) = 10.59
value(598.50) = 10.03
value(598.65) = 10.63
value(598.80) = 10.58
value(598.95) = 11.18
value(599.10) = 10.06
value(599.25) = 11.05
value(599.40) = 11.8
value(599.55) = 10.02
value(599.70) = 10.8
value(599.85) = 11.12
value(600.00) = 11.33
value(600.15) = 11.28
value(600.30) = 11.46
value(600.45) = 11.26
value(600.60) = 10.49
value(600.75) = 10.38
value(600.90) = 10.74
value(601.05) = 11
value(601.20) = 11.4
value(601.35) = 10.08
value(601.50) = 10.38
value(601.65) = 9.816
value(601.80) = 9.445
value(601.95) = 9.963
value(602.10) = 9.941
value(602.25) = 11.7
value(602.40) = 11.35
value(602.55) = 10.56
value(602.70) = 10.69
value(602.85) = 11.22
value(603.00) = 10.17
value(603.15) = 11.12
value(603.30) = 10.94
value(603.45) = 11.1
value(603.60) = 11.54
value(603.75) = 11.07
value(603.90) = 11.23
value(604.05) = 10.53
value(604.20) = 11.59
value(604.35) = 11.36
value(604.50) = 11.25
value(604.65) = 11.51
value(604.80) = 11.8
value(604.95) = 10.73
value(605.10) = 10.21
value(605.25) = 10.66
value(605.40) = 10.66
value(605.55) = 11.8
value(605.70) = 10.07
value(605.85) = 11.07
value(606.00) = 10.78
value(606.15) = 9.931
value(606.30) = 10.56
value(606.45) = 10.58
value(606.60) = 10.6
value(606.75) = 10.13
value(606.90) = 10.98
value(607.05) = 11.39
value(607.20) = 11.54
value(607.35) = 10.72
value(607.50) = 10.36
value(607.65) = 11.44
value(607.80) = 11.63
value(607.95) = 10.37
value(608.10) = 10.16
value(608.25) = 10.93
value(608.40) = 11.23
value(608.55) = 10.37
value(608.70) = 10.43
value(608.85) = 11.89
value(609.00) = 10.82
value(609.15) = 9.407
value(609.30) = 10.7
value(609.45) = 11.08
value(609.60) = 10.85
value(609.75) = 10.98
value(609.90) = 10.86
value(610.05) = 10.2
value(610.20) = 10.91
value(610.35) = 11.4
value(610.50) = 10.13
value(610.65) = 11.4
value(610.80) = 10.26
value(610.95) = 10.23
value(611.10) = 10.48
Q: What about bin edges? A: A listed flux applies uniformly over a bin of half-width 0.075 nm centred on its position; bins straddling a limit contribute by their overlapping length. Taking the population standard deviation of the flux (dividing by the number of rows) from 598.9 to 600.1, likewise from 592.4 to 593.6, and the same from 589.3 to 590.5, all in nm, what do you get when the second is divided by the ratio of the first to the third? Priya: 0.556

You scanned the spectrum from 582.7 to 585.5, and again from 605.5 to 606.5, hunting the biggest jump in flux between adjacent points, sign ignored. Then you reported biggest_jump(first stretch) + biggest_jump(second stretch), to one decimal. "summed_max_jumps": 3.2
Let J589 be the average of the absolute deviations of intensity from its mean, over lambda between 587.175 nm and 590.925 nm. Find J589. 0.92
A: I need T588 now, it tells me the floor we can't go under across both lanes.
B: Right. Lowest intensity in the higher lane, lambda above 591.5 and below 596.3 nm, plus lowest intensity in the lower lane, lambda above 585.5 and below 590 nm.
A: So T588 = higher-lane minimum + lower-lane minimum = 17.7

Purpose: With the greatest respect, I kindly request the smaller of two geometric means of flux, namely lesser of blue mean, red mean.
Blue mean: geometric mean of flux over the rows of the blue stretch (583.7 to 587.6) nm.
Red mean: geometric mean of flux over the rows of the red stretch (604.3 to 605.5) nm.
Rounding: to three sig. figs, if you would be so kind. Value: 11.0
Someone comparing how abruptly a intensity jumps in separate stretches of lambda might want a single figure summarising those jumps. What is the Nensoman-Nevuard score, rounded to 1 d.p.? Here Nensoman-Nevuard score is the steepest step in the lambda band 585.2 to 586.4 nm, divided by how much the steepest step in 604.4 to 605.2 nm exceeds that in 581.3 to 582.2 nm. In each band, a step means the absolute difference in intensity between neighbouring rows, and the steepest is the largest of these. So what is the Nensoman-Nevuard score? 9.0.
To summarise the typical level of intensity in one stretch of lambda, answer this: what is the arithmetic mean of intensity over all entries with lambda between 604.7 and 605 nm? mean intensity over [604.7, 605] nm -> 11.3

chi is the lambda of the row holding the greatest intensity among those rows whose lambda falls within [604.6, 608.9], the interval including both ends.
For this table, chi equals 608.85 nm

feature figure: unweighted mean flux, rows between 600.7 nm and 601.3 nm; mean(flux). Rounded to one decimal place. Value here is 10.9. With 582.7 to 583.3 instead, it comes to 11.1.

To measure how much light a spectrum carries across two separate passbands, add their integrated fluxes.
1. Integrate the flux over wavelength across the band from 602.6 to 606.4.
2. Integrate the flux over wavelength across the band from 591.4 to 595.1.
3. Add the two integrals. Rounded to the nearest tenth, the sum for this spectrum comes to 81.1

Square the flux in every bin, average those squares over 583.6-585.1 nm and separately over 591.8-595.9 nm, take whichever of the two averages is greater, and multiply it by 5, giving 654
